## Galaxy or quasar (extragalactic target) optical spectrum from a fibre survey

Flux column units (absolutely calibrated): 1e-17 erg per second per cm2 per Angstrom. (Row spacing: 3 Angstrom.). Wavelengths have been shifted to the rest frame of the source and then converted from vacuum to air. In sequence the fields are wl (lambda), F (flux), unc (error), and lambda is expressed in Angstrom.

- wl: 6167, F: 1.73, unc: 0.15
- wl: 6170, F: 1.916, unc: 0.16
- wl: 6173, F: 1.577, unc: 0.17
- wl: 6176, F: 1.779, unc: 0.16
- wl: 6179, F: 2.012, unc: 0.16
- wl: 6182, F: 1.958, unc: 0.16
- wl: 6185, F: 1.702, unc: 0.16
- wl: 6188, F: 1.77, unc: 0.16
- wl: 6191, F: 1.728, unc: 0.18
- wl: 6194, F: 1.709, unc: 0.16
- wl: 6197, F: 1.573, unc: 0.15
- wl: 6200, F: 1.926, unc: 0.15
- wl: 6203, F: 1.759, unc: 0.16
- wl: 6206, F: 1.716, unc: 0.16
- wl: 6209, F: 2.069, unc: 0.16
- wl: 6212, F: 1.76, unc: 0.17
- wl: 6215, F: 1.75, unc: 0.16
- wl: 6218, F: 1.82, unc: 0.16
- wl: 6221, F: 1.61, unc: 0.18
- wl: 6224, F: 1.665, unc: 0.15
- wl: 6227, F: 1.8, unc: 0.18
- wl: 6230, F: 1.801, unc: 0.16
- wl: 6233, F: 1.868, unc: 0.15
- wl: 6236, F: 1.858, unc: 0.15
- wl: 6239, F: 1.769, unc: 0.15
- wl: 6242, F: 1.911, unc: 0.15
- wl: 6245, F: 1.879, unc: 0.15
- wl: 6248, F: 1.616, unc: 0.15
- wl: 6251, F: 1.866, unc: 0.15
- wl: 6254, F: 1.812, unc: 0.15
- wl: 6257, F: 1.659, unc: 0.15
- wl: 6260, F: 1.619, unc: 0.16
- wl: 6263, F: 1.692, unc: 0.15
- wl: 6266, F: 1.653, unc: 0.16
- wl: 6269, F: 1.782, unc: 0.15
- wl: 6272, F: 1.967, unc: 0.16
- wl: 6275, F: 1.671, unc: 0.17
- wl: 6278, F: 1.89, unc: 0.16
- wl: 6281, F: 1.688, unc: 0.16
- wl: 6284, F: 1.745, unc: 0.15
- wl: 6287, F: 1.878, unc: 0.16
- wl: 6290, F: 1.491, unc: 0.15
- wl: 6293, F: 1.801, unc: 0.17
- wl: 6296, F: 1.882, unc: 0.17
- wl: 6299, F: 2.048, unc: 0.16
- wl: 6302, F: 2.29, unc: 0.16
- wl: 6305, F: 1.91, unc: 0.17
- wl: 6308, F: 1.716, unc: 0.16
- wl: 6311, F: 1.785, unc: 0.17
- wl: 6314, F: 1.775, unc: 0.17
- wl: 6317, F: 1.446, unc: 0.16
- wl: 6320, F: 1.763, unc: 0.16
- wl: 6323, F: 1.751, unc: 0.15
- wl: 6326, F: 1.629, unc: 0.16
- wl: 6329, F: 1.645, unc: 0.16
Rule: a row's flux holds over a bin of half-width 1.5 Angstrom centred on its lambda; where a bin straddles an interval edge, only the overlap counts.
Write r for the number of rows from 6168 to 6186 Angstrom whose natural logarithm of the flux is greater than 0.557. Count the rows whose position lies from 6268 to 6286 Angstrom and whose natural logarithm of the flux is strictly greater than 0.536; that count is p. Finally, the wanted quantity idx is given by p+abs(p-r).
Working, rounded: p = 4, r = 4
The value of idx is 4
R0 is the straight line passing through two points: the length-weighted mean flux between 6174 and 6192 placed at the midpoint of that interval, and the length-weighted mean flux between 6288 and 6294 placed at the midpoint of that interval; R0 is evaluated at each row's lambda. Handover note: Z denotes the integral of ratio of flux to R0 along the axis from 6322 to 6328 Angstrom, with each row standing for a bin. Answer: 6.31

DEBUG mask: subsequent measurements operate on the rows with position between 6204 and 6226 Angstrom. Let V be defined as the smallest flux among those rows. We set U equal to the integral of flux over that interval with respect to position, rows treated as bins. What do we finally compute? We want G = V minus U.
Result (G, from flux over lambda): -37.3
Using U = 38.9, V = 1.61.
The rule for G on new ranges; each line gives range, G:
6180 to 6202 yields -37.4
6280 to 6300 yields -34.2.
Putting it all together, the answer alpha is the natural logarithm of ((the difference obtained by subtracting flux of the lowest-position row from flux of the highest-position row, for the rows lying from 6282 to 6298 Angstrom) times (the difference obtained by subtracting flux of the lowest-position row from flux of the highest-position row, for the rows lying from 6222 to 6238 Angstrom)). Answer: -3.63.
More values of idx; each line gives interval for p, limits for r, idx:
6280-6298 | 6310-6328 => 4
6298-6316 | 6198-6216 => 7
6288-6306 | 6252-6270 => 8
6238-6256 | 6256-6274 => 8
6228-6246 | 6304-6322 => 8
